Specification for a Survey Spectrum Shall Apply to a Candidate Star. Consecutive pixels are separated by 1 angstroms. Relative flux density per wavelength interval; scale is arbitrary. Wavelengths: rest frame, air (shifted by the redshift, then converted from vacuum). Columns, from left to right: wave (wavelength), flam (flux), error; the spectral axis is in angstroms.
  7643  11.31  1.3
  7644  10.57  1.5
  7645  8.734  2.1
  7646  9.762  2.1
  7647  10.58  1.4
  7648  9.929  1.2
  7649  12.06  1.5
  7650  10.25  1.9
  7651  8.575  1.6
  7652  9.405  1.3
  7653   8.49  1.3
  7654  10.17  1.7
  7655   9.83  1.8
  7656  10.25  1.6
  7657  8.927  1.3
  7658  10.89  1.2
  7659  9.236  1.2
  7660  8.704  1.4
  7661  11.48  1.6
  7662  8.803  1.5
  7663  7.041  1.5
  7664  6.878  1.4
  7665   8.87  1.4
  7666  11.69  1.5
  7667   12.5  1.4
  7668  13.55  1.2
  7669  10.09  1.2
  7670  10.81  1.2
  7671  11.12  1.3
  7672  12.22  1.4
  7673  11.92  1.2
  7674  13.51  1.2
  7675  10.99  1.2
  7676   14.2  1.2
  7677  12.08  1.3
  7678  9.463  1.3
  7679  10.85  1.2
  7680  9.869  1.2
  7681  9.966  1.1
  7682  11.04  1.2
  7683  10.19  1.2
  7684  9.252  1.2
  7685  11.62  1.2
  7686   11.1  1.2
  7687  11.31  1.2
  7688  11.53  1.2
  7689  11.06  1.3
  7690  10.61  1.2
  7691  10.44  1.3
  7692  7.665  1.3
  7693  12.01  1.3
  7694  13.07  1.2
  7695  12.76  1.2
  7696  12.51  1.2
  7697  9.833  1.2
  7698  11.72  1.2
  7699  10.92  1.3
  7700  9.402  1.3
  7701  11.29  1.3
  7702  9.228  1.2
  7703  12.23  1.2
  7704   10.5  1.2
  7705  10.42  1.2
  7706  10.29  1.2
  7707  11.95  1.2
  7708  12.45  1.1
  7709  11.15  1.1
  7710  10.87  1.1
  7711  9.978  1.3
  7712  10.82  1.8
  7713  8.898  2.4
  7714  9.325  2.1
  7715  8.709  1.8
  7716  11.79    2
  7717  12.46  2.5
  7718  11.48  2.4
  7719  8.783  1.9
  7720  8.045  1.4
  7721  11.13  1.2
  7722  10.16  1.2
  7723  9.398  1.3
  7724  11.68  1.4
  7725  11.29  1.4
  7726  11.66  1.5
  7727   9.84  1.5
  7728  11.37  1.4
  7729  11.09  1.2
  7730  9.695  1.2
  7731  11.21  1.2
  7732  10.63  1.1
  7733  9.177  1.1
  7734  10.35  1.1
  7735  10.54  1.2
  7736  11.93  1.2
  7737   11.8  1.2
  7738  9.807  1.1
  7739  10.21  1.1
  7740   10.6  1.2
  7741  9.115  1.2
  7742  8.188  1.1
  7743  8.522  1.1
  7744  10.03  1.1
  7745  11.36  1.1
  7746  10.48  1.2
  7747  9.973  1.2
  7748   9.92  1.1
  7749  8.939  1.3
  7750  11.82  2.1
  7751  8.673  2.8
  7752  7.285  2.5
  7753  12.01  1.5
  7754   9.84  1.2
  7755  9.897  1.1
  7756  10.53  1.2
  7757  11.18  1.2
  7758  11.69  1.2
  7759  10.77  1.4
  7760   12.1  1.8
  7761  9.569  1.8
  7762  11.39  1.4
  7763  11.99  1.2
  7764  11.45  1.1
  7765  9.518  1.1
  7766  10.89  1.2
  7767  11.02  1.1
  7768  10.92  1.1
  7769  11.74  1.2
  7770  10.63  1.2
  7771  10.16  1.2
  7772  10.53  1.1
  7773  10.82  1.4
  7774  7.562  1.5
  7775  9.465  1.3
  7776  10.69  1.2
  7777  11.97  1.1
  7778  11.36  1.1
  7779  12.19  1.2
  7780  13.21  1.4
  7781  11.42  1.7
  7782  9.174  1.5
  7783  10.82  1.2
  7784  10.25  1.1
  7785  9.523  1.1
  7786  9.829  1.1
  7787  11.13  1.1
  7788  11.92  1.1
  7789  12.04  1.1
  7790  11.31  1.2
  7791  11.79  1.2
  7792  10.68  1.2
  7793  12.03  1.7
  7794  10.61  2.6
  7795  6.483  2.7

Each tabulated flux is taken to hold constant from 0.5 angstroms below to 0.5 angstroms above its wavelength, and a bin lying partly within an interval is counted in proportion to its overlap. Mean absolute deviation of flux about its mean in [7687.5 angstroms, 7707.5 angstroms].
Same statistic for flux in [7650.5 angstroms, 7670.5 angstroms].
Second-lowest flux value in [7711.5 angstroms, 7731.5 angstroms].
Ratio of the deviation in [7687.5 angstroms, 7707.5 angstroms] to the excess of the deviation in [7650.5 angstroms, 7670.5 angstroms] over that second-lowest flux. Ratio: -0.141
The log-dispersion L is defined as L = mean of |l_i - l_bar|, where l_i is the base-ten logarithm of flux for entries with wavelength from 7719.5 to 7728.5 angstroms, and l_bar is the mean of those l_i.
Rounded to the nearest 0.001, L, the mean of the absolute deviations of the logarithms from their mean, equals 0.044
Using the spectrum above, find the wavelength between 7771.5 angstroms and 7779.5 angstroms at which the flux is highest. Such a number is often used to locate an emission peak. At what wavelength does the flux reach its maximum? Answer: 7779 angstroms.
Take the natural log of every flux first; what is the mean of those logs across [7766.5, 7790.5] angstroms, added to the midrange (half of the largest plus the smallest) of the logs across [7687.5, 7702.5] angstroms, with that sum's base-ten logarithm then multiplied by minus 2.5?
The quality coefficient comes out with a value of -1.68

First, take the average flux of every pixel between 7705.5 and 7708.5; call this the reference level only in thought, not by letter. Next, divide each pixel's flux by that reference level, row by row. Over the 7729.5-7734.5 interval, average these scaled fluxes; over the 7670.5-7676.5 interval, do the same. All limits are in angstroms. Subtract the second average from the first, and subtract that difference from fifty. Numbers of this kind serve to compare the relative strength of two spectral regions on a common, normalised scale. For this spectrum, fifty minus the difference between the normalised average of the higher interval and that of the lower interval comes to 50.18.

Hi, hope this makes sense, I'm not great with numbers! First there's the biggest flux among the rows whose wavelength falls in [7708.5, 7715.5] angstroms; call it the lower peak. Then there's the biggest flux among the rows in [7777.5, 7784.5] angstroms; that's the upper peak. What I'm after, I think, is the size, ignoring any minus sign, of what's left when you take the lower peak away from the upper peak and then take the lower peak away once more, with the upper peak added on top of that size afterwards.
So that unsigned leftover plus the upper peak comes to 22.3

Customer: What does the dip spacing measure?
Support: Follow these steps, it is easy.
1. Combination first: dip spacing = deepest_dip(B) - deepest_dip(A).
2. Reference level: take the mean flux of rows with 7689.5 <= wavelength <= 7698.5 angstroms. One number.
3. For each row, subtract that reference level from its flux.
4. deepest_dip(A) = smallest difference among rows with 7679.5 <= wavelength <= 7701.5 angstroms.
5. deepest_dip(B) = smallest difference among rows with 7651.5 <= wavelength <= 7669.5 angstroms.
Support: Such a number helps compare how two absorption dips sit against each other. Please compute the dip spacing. -0.8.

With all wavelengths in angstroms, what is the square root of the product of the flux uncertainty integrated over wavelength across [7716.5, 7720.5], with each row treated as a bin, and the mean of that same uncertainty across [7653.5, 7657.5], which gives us 3.6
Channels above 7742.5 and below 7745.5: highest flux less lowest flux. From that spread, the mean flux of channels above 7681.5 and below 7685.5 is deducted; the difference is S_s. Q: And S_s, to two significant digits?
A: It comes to -7.7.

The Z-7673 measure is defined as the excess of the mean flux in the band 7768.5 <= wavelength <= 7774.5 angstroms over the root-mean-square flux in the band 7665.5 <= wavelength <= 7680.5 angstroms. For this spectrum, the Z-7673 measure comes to -1.50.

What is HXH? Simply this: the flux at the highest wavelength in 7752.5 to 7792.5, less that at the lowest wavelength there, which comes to -1.3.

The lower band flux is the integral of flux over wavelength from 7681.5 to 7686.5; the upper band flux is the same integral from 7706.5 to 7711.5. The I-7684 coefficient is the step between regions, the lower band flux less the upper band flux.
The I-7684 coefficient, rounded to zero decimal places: -3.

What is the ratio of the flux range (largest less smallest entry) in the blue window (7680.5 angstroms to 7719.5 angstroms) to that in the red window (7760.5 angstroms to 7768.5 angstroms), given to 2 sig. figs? 2.2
